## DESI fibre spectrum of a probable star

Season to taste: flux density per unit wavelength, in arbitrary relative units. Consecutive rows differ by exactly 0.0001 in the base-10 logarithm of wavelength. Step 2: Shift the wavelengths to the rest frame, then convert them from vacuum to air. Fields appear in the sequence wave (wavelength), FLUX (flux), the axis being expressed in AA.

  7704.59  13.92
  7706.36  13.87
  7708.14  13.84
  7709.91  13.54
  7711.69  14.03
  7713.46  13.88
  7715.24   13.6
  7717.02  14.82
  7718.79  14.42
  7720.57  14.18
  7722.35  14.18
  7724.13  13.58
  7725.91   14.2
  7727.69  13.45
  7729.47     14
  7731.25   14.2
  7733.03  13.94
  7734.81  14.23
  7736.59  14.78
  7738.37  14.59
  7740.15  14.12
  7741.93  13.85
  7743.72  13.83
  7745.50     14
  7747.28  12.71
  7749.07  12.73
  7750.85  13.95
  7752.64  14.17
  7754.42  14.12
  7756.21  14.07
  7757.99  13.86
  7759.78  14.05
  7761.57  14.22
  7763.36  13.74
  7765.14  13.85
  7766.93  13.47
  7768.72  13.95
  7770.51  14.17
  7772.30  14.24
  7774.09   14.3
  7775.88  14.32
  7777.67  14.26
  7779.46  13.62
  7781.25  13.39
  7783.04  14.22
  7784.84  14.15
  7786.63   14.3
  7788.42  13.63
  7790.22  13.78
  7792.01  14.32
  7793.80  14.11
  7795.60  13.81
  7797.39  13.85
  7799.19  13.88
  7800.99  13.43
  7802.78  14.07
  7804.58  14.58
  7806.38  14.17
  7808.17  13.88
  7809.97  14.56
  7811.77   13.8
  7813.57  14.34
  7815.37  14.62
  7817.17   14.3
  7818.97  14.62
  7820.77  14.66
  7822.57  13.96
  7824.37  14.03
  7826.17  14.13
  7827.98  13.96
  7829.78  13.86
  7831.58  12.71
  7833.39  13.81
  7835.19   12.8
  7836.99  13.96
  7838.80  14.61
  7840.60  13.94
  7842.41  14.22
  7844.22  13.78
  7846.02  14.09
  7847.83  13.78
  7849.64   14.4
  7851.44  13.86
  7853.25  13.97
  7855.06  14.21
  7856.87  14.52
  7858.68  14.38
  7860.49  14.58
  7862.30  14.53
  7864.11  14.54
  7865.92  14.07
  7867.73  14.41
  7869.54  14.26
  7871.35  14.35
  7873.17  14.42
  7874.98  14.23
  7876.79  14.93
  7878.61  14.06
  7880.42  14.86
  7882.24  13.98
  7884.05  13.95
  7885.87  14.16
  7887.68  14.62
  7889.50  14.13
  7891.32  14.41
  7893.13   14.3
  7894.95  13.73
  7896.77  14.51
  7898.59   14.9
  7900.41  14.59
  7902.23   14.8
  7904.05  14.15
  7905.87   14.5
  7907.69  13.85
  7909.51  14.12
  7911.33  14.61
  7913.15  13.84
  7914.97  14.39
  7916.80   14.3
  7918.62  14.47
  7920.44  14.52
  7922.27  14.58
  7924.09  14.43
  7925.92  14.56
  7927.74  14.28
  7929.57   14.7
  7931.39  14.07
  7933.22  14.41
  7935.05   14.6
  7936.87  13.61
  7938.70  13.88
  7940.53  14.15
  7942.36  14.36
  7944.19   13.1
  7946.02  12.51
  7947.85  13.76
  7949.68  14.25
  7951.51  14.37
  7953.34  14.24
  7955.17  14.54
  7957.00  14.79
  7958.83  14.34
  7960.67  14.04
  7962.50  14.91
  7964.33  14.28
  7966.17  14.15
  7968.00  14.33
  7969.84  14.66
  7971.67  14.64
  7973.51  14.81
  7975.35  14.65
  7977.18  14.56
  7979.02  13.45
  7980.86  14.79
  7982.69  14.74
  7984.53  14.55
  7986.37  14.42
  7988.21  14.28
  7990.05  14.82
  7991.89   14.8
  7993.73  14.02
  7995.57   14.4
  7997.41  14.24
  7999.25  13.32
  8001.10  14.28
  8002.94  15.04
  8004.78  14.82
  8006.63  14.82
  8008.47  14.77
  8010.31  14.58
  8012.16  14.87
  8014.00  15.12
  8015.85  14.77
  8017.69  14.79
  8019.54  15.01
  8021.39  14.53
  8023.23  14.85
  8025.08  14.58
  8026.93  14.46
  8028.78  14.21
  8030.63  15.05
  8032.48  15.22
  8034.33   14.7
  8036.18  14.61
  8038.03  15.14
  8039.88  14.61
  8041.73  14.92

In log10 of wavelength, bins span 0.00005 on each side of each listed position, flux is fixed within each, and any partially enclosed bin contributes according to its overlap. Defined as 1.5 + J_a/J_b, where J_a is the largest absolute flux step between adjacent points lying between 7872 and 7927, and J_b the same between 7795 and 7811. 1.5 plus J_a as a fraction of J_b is 2.79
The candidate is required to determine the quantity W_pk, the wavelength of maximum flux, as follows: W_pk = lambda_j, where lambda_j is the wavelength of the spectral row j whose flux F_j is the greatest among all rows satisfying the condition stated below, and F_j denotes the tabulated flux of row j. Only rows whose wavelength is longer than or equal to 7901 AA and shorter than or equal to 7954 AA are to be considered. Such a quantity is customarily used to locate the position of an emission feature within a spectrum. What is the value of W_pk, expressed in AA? 7902.23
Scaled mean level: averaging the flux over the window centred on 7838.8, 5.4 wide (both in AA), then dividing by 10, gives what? 1.42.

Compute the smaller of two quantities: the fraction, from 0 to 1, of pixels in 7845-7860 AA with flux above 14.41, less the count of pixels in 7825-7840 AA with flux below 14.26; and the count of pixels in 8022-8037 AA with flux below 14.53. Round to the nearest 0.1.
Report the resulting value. -6.9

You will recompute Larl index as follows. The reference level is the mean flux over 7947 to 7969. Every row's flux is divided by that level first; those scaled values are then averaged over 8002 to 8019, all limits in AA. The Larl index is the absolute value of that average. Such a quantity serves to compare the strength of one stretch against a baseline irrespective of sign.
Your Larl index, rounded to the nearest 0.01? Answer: 1.04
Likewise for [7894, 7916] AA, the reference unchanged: 1.00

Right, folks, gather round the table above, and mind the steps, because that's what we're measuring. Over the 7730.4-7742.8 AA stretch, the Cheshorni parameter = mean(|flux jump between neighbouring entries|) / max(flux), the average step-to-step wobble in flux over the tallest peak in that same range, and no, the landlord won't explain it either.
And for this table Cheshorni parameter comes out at 0.023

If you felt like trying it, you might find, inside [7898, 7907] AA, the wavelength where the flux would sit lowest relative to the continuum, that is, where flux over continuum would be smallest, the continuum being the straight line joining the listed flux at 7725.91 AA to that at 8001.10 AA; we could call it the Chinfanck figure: 7904.05 AA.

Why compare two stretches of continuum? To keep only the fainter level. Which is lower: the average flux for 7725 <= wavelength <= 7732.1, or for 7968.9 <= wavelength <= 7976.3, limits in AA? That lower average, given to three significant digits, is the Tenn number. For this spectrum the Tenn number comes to 14.0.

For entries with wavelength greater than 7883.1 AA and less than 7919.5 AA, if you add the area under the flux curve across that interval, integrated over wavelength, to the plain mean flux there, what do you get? 535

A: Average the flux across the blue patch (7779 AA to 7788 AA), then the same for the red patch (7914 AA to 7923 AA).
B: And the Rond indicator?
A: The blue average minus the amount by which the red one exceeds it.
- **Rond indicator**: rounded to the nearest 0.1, 13.4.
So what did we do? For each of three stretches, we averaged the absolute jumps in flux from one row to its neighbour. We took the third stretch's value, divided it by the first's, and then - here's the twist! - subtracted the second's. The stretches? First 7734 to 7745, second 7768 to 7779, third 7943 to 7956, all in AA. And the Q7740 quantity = 1.51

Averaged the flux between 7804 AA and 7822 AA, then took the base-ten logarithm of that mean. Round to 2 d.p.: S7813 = 1.16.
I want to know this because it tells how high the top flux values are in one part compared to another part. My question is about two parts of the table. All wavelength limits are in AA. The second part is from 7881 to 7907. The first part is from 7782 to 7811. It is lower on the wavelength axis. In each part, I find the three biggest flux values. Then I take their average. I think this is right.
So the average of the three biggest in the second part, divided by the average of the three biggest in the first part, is 1.02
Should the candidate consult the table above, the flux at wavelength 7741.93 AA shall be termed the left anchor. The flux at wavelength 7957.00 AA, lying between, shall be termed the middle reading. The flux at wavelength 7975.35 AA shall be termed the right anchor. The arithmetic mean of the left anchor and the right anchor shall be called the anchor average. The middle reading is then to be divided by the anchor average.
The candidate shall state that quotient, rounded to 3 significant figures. 1.04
